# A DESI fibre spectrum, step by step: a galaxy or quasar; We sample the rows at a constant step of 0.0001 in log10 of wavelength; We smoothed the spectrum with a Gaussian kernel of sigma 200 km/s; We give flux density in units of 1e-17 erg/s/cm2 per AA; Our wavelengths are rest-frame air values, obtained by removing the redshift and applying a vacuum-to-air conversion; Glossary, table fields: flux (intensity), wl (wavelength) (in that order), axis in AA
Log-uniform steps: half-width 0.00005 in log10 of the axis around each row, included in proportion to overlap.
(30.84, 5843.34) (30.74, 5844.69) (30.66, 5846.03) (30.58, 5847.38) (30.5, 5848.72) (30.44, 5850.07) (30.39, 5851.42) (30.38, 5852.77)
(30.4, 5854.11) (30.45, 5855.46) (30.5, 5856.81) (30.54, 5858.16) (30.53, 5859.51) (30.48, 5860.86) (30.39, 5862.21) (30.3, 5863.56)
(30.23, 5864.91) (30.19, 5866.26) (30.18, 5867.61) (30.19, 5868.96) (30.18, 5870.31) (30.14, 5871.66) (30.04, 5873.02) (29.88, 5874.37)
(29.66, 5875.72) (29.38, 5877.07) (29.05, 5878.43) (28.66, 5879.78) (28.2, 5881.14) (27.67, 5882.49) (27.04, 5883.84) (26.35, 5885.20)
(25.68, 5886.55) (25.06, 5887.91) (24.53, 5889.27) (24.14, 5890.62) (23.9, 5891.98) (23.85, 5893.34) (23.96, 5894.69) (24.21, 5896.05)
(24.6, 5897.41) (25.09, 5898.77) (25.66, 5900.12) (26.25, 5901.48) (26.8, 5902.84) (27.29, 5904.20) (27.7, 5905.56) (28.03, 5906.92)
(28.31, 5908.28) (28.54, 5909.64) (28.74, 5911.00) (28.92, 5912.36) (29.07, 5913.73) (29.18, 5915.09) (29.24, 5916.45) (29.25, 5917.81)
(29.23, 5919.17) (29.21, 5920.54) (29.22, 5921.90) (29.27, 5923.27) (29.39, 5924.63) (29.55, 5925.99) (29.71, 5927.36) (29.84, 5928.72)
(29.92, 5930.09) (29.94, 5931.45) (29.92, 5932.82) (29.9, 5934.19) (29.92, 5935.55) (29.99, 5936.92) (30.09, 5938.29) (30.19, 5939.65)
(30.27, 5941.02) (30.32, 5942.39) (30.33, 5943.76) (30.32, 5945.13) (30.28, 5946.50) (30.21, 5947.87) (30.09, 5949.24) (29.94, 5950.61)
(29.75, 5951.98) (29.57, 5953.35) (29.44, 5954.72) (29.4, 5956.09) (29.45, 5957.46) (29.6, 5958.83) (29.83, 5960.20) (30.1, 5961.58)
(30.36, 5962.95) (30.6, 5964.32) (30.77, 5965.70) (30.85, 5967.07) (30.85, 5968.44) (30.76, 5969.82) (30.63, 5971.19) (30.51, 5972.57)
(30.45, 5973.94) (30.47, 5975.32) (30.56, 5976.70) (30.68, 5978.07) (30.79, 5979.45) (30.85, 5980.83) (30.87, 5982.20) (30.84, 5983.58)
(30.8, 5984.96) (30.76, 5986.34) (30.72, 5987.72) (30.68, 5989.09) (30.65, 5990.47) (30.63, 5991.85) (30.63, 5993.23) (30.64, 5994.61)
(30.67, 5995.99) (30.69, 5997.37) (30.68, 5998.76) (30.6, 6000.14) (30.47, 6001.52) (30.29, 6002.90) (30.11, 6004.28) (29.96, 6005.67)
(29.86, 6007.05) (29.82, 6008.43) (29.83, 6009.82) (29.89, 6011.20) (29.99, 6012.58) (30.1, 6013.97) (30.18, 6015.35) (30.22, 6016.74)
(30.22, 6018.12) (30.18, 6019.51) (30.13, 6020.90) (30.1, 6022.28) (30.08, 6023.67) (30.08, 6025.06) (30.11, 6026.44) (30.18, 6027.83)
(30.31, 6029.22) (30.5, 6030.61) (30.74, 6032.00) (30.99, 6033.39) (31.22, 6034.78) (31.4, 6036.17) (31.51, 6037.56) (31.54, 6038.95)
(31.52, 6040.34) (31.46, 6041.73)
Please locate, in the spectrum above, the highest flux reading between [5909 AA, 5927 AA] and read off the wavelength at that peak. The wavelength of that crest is 5925.99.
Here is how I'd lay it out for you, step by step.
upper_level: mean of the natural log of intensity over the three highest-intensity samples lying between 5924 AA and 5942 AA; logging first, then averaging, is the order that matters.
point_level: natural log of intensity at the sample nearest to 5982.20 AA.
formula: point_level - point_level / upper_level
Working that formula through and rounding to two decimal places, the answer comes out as 2.42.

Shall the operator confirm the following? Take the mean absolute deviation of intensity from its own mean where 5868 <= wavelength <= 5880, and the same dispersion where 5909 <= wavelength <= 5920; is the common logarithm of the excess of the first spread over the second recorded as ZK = -0.6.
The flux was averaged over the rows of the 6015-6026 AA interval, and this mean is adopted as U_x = 30.1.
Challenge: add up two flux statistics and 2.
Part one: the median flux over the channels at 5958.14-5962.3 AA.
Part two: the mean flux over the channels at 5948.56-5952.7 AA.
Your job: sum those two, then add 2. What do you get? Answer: 61.8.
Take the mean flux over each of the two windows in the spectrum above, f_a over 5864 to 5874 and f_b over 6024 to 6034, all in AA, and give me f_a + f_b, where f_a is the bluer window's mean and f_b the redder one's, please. 60.6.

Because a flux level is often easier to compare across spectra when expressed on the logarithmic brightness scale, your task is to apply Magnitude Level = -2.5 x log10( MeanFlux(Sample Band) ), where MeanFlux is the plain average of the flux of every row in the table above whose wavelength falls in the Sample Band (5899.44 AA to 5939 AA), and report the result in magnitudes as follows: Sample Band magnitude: -3.65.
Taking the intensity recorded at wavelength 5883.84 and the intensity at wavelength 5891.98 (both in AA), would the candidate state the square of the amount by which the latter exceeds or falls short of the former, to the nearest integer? 10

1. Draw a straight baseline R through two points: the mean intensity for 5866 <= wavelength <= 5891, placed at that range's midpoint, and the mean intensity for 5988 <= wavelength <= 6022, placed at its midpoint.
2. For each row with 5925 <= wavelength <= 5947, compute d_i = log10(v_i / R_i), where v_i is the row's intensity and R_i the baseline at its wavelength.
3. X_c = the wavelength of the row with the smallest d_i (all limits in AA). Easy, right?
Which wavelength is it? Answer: 5925.99 AA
